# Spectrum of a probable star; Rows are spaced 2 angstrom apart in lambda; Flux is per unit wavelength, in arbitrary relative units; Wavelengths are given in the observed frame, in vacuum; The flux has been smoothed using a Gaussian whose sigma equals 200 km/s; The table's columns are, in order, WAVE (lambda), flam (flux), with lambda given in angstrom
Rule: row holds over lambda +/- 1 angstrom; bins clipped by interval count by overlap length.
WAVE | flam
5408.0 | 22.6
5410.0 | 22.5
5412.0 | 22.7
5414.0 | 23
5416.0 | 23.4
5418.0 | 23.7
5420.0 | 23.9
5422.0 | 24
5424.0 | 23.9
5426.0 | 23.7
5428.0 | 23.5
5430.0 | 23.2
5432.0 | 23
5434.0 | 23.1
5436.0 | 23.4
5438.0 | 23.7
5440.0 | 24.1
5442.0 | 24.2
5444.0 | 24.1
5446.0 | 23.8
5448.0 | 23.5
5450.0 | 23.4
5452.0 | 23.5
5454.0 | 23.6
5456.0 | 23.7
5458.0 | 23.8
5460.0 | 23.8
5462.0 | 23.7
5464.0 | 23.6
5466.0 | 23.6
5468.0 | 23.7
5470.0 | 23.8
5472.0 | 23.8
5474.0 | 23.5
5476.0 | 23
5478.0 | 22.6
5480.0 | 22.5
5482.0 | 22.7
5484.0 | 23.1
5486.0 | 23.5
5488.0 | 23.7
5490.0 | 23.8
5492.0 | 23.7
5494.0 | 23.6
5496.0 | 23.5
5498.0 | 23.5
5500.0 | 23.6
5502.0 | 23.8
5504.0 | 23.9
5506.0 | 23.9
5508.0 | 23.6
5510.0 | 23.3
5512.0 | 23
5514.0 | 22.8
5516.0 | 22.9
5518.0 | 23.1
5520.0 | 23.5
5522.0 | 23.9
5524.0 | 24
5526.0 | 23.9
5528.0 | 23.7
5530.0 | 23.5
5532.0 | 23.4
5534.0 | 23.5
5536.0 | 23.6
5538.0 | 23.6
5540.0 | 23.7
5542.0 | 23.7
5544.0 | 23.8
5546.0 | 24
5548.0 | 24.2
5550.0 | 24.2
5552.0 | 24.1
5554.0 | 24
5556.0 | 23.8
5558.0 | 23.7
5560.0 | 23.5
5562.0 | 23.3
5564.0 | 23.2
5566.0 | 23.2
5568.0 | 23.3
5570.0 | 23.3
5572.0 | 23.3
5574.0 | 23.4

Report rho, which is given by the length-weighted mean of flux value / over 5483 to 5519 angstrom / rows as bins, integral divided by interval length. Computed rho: 23.5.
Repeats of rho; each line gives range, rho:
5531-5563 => 23.8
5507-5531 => 23.4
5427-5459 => 23.6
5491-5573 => 23.6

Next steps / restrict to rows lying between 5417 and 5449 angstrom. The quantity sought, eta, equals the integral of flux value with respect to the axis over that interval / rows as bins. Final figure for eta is 758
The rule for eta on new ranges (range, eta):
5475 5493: 417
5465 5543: 1831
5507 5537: 703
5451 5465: 331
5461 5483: 513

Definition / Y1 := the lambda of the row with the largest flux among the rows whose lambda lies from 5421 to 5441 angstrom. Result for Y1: 5440.0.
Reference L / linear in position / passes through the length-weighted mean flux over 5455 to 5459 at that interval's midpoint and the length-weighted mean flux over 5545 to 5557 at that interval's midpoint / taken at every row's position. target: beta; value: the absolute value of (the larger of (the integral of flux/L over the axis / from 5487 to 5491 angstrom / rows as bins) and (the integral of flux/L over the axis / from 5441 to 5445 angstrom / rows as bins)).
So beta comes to 4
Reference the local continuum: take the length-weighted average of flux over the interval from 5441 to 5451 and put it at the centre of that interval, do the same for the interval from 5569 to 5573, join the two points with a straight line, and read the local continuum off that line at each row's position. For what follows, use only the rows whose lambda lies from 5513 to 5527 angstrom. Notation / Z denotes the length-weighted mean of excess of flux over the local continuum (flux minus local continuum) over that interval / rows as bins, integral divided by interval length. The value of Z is -0.06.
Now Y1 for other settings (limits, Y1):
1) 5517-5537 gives 5524.0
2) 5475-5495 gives 5490.0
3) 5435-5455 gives 5442.0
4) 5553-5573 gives 5554.0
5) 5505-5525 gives 5524.0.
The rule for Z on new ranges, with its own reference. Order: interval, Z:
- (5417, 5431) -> -0.19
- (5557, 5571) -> 0.03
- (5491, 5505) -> 0.07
